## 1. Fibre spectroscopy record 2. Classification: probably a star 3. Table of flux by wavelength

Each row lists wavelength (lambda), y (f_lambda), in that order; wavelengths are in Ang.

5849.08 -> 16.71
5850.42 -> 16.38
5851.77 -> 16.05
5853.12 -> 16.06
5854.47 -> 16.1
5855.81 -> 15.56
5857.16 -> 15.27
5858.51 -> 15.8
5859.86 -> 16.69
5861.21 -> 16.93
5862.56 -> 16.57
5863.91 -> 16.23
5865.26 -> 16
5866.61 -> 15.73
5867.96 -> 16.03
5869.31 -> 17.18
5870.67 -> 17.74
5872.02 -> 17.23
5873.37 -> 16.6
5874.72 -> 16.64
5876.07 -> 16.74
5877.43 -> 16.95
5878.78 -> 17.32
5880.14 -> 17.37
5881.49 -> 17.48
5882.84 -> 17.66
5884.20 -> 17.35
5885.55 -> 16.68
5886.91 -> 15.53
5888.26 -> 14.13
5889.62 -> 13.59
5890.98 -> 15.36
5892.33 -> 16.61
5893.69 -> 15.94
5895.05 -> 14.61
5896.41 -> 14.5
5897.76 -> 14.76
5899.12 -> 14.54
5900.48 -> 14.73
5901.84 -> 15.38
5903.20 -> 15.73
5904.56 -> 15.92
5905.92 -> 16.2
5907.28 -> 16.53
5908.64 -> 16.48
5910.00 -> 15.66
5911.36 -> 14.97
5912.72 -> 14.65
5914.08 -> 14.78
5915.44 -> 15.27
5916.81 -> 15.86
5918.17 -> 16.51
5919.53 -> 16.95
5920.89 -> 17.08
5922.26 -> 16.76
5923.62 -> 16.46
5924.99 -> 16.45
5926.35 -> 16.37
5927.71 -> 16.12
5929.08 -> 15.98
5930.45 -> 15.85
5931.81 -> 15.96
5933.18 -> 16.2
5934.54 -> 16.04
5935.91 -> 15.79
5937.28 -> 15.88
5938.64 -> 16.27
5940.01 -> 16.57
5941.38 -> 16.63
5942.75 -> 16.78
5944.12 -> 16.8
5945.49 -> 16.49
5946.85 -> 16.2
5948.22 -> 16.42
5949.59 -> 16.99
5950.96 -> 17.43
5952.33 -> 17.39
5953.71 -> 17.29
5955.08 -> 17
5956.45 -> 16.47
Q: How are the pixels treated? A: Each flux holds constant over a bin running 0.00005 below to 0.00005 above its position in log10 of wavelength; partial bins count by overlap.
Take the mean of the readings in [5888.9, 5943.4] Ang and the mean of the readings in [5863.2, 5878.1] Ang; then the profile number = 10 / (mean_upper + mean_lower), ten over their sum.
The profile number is 0.308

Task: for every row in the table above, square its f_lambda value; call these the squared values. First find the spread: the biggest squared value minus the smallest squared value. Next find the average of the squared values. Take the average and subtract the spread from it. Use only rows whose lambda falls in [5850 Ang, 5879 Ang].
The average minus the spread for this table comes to 189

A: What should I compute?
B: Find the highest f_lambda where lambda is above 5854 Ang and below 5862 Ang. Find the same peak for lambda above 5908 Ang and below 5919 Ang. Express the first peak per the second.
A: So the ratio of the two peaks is 1.03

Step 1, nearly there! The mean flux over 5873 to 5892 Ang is 16.4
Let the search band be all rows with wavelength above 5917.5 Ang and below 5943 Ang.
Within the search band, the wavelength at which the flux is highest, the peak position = 5920.89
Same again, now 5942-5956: 5950.96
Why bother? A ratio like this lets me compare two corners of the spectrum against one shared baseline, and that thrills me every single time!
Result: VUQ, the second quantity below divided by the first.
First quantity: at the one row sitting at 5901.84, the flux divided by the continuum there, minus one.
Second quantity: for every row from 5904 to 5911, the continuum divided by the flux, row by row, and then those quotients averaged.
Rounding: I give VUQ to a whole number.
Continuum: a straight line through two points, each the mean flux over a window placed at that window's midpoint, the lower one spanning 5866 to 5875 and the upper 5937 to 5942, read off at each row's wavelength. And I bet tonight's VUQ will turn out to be -14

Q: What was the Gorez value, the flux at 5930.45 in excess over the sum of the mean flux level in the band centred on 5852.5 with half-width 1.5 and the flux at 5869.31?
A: -17.4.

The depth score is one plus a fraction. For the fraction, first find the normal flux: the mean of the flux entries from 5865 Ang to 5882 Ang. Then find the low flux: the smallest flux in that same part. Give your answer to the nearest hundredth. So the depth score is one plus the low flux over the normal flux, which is 1.93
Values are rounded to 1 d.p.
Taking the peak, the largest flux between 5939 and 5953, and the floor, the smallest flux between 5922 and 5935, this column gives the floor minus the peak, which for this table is -1.6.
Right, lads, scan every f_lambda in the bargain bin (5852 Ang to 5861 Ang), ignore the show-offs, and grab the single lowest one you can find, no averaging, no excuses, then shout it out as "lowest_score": 15.27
